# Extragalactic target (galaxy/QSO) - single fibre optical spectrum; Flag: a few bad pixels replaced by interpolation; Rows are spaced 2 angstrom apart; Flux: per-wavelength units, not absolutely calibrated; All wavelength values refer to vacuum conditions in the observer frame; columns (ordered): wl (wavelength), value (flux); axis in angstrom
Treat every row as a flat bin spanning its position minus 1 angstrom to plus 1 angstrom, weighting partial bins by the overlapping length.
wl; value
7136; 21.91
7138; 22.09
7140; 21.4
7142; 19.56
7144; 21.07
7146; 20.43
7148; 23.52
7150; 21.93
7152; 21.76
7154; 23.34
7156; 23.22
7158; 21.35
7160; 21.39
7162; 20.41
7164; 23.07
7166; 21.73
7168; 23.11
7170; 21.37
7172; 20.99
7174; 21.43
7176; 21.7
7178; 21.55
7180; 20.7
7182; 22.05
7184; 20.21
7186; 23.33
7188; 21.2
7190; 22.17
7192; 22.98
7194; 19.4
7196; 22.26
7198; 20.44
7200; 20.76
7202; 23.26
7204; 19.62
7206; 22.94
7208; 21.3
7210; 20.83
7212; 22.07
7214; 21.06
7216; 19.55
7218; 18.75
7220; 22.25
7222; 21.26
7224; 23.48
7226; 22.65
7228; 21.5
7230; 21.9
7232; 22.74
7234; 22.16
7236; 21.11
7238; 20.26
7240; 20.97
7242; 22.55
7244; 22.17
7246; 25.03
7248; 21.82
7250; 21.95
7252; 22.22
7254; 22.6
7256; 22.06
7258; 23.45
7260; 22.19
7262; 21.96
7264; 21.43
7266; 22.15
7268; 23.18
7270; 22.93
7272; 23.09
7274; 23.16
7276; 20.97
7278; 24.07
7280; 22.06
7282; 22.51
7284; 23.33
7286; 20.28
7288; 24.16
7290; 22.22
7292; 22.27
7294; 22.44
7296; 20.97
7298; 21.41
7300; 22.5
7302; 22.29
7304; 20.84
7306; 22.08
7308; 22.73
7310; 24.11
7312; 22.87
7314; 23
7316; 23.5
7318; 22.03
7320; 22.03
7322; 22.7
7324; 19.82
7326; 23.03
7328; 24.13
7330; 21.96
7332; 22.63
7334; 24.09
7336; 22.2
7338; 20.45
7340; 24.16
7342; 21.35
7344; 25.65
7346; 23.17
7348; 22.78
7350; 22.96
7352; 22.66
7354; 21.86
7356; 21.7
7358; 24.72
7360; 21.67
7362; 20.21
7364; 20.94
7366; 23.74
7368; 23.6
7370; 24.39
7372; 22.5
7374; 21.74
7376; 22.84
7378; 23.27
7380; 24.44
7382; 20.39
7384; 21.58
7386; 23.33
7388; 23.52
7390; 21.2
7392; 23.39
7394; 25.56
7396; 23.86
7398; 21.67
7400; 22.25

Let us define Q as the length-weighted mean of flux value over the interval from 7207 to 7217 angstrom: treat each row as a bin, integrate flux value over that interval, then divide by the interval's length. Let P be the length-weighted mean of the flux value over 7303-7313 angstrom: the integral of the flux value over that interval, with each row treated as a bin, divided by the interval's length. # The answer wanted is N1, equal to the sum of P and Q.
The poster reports 43.5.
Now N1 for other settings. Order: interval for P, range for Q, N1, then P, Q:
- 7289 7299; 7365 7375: 45.1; 21.9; 23.2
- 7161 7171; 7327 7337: 44.9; 21.9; 23.0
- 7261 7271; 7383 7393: 44.9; 22.3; 22.6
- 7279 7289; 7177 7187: 44.0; 22.5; 21.6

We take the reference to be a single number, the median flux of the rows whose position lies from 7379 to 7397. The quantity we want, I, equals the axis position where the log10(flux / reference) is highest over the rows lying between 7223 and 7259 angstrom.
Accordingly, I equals 7246 angstrom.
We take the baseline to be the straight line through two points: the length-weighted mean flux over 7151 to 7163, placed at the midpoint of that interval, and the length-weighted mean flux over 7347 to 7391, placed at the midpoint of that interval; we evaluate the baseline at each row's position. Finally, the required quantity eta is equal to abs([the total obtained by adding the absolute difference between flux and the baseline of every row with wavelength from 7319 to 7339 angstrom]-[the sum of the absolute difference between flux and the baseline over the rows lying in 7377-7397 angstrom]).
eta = 4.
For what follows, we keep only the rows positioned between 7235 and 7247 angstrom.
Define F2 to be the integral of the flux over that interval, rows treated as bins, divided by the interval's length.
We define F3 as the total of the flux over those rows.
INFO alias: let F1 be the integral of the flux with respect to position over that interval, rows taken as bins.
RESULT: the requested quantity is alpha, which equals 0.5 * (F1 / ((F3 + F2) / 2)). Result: 1.71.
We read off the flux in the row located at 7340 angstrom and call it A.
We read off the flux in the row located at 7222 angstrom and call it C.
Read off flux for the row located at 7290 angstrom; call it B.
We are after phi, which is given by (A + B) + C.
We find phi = 67.6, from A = 24.16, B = 22.22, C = 21.26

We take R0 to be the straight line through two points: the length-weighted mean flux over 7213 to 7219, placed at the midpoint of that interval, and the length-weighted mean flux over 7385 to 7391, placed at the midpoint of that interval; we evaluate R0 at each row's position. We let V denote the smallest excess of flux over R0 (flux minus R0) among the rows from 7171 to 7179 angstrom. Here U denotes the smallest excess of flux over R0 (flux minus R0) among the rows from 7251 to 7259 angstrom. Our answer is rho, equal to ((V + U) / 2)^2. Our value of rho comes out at 3.1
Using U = 1.60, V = 2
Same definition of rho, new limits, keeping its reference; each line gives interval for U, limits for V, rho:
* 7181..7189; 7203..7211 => 0.2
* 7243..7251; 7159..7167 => 2.3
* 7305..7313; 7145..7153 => 1.7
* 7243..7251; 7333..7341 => 0.0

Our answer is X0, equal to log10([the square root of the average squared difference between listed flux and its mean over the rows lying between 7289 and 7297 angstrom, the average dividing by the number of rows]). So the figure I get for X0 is -0.23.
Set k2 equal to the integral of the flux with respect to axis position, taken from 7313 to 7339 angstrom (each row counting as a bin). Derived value 583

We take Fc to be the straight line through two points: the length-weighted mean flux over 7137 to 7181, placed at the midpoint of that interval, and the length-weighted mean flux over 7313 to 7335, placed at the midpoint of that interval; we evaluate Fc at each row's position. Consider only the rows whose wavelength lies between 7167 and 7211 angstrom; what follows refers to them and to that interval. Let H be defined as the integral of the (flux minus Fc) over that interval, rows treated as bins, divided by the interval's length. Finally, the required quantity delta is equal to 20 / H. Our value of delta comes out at -60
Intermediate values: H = -0.33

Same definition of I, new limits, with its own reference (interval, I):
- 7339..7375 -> 7344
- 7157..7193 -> 7186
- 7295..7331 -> 7328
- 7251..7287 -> 7278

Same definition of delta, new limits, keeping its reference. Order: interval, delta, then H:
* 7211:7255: -69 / -0.29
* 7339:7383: -252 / -0.08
